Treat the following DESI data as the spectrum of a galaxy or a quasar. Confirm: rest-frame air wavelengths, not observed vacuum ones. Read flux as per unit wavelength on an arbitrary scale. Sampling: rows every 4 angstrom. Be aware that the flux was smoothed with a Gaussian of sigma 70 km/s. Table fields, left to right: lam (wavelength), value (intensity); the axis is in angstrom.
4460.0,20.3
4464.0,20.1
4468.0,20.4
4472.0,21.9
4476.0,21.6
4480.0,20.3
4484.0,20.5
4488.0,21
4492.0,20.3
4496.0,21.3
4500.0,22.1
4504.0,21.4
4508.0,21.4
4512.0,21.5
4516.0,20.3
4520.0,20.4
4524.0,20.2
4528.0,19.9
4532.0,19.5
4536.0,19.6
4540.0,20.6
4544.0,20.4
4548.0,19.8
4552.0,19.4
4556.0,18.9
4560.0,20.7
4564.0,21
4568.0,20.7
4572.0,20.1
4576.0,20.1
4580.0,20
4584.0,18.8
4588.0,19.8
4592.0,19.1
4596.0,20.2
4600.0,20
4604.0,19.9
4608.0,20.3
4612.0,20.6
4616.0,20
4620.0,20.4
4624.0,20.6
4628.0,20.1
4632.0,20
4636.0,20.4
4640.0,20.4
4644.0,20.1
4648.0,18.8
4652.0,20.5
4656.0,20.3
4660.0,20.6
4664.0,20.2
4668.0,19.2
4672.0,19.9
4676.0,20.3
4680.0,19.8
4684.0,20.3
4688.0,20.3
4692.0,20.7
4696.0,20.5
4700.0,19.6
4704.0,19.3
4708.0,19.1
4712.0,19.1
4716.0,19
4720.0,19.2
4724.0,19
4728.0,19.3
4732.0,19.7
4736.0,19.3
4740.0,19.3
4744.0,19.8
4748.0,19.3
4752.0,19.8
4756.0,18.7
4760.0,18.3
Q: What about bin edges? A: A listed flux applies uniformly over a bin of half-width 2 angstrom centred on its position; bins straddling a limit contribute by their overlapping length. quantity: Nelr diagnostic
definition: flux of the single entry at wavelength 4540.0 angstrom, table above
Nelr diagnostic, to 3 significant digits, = 20.6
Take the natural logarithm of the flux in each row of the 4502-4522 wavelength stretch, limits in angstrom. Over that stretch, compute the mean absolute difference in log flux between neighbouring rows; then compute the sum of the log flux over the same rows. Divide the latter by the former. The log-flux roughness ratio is 909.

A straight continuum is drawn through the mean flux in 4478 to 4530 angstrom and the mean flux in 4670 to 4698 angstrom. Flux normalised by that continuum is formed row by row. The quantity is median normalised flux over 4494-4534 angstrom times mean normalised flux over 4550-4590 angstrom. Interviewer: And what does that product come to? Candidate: 0.97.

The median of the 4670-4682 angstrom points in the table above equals 19.9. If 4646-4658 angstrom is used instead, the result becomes 20.3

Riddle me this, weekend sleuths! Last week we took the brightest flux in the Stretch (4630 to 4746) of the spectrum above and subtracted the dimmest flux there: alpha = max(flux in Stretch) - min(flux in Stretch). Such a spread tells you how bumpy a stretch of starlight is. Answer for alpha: 1.90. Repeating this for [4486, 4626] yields 3.30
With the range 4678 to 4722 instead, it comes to 1.70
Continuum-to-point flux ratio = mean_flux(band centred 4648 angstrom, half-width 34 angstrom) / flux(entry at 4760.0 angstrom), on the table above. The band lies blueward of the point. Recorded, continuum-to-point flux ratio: 1.098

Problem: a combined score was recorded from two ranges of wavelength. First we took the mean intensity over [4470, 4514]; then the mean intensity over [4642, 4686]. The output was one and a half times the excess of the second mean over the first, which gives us -1.8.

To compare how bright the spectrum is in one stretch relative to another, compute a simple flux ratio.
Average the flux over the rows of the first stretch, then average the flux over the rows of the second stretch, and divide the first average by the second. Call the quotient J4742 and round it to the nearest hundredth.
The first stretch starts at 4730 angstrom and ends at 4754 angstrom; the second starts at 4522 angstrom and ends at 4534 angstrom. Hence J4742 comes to 0.98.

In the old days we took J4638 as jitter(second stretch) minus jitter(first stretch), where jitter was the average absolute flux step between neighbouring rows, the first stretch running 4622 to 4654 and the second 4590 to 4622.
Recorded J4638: -0.2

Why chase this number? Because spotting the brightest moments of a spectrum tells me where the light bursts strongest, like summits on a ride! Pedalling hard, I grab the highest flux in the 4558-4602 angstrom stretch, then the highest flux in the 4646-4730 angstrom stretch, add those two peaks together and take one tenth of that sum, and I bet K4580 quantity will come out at 4.17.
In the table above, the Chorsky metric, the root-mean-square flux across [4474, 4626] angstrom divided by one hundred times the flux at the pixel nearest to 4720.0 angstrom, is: 0.0106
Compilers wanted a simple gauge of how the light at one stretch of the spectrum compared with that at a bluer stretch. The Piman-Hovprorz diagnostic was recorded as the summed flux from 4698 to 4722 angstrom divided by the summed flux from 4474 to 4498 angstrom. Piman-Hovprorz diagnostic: 0.9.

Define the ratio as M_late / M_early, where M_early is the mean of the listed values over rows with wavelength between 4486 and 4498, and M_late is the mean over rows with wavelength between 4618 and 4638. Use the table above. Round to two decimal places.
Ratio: 0.97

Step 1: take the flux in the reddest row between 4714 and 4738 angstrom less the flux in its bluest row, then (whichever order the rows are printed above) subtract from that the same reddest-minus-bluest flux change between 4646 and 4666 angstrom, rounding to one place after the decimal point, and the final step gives -1.1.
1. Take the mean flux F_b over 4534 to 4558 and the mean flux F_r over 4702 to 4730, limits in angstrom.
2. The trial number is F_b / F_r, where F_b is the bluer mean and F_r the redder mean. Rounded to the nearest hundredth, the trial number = 1.03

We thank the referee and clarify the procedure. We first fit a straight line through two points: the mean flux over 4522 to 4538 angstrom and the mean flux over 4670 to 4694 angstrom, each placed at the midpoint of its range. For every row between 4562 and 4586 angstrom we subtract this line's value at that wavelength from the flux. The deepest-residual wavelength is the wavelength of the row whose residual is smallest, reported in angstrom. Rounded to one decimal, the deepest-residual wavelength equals 4584.0 angstrom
